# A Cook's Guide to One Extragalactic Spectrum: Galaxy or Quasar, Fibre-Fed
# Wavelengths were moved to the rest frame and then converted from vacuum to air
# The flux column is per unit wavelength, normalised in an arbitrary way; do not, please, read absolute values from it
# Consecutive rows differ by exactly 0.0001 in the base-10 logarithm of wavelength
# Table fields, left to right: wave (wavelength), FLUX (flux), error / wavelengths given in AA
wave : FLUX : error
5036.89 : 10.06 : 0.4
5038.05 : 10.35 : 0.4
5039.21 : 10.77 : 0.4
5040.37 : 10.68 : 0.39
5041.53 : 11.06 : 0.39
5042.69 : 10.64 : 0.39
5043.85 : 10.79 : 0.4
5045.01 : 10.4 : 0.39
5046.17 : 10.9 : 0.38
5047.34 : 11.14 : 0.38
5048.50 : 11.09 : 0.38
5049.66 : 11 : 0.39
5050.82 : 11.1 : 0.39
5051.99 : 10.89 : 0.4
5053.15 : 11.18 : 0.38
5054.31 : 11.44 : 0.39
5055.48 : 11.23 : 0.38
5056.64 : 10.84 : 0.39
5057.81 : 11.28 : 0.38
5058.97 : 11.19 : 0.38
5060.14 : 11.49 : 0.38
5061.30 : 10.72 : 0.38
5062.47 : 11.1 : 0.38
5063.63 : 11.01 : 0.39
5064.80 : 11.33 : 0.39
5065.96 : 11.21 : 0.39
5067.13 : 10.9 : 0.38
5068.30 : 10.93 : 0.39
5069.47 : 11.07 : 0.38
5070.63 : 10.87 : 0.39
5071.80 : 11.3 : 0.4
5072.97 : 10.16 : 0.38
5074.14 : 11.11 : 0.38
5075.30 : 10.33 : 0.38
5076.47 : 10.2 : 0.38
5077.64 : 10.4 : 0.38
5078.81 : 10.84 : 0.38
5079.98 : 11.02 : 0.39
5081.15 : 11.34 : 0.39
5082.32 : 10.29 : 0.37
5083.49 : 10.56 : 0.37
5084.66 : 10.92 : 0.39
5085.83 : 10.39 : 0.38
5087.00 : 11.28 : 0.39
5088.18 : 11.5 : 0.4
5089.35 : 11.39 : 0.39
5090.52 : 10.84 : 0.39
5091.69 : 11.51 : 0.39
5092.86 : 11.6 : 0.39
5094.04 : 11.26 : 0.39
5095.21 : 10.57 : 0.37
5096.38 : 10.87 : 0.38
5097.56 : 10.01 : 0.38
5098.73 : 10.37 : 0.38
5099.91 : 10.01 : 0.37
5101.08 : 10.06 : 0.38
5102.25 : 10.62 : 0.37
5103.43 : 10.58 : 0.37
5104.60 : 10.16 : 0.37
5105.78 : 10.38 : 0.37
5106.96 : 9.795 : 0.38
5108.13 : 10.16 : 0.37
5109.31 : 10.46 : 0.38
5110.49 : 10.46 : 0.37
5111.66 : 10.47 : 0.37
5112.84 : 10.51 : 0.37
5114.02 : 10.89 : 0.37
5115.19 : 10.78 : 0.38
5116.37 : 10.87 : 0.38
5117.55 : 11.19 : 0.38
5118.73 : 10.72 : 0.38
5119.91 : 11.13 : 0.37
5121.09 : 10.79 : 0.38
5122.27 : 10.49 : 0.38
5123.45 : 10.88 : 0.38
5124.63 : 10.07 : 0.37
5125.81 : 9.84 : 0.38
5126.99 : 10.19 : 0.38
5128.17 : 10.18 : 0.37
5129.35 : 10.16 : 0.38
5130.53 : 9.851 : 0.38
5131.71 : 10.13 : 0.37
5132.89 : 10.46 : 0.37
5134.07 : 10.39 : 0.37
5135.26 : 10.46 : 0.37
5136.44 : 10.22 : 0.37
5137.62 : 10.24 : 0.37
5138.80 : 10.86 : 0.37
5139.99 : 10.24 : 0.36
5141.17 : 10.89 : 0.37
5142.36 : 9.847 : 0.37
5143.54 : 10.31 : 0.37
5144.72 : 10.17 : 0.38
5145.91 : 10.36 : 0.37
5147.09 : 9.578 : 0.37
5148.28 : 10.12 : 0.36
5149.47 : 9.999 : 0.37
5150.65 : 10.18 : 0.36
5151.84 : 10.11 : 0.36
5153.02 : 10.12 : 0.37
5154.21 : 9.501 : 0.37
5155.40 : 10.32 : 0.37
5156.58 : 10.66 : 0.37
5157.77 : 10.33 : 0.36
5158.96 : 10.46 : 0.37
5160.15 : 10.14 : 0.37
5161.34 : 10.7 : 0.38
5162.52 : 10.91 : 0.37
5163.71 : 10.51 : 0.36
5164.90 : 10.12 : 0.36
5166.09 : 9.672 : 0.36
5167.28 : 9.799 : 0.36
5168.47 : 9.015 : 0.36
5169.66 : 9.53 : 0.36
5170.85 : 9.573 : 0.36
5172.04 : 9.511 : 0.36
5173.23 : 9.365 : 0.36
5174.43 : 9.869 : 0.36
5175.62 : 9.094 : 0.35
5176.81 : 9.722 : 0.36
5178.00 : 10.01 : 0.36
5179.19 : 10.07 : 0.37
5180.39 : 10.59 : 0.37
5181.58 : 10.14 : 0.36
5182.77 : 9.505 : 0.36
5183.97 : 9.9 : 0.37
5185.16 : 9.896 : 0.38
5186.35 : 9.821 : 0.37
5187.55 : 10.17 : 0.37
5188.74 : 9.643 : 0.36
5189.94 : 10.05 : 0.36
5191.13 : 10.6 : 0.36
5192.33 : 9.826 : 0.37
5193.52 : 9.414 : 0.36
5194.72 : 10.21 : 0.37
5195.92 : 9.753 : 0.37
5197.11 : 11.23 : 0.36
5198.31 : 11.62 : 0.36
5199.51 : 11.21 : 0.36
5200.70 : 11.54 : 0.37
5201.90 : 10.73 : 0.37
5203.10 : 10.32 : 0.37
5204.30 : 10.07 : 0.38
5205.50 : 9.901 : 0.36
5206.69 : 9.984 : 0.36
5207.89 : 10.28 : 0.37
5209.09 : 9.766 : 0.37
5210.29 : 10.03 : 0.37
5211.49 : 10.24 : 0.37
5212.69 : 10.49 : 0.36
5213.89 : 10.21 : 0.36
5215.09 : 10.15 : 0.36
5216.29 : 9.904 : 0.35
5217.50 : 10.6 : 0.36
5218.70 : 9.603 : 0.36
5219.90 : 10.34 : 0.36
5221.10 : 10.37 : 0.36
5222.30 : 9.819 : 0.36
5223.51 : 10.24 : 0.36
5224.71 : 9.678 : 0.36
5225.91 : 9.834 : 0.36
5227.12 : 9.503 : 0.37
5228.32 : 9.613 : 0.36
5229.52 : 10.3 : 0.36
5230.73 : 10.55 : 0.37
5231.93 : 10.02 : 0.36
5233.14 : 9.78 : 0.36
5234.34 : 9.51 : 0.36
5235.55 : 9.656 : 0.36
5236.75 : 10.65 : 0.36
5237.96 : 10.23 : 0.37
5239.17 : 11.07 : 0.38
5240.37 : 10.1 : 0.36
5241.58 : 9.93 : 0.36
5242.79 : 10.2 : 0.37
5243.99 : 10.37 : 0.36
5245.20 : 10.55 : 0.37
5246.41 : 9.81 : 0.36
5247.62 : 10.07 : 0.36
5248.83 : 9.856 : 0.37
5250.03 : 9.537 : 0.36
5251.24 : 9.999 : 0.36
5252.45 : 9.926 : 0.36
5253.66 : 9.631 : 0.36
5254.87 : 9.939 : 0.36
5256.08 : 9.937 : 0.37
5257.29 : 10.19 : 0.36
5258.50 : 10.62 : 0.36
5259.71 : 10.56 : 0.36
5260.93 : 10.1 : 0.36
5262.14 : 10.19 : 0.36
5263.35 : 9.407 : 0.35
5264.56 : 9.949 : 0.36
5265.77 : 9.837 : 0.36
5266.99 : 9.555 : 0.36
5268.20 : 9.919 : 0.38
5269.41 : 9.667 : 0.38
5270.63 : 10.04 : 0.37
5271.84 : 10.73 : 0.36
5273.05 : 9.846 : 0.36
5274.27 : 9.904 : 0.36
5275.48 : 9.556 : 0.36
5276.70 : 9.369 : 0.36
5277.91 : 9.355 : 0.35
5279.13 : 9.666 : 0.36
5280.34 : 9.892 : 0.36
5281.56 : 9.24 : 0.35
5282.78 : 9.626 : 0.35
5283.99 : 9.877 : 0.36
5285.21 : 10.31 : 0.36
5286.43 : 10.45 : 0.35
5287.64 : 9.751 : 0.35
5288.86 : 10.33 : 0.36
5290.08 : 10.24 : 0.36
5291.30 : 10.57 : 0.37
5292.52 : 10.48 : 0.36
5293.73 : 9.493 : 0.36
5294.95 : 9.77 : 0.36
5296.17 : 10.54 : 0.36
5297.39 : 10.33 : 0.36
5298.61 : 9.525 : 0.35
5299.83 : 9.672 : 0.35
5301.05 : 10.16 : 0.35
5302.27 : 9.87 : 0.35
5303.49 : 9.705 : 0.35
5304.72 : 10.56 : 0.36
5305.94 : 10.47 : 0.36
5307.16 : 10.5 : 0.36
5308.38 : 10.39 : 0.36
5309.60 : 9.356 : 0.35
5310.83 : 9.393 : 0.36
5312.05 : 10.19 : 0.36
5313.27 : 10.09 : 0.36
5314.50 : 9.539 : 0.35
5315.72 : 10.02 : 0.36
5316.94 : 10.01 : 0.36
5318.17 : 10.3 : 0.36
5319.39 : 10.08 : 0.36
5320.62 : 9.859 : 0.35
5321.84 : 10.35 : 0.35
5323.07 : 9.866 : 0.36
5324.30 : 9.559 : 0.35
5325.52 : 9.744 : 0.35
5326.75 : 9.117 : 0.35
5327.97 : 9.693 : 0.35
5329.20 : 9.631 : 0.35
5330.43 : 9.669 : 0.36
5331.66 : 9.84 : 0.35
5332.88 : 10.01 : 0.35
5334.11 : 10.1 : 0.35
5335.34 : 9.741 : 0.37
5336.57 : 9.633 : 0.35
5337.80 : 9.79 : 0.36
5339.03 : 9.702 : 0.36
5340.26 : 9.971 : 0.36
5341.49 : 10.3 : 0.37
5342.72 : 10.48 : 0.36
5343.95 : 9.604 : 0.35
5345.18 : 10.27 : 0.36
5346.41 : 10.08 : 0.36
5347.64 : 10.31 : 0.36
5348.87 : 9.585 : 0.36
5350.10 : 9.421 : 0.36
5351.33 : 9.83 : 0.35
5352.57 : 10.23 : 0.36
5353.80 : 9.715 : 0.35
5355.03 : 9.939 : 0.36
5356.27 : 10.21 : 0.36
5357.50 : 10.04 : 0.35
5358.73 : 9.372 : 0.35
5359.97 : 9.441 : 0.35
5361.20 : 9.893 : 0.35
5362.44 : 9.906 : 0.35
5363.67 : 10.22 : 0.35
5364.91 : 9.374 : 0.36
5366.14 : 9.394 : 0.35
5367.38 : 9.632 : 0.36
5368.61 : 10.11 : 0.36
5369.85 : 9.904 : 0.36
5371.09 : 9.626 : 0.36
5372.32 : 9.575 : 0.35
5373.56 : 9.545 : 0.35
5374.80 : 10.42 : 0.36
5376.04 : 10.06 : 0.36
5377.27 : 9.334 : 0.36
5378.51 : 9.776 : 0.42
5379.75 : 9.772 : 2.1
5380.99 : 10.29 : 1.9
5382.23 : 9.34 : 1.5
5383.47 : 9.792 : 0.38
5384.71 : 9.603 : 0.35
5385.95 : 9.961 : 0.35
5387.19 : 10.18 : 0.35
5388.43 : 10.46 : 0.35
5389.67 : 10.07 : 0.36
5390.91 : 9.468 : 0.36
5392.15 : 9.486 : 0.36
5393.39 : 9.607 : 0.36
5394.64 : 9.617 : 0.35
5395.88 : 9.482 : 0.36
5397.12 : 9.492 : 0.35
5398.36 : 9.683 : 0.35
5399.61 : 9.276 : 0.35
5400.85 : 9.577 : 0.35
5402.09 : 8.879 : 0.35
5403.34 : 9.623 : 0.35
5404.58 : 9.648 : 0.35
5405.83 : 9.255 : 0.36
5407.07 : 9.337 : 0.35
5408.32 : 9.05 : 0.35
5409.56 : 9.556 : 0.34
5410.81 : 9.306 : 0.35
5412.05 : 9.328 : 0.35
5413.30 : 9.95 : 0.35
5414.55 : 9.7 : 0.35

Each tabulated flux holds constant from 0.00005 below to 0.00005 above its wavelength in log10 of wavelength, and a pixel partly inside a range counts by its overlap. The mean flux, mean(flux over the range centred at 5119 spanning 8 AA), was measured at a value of 10.85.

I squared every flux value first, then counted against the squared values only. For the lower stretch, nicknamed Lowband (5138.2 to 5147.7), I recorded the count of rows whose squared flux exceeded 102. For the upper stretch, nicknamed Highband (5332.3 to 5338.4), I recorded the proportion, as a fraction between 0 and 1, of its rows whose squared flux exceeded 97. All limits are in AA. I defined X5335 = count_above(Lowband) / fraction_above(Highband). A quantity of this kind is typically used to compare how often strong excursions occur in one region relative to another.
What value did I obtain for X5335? 15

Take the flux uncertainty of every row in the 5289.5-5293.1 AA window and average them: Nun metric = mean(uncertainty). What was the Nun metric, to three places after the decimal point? 0.363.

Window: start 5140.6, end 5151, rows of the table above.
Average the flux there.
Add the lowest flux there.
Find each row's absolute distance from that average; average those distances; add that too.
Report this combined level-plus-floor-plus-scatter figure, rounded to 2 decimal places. 19.98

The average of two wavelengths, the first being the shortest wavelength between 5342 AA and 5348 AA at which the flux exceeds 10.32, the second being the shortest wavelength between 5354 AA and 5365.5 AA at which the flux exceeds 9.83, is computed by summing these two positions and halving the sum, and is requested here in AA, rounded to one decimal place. 5348.9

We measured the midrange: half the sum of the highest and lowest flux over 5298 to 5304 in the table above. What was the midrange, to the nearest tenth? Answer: 9.8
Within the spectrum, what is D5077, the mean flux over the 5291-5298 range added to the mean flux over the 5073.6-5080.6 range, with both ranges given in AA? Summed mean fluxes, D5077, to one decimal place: 20.8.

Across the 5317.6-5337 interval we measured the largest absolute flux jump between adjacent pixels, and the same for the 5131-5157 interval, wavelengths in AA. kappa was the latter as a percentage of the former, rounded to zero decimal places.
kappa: 166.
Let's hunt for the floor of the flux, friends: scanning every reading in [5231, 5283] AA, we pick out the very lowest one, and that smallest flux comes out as 9.24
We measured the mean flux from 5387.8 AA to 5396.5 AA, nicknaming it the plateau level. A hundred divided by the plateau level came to 10.3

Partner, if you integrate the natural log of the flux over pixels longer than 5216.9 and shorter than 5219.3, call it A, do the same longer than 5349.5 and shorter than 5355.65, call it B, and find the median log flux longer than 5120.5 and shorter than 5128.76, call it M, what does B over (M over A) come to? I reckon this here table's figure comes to 34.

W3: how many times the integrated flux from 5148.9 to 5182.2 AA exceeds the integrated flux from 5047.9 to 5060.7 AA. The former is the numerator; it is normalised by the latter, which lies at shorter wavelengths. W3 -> 2.3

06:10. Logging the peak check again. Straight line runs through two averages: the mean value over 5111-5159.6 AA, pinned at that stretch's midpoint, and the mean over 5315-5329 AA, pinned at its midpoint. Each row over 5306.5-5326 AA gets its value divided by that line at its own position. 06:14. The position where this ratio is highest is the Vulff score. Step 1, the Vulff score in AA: 5307.16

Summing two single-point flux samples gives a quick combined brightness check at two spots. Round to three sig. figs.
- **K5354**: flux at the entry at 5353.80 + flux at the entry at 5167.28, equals 19.5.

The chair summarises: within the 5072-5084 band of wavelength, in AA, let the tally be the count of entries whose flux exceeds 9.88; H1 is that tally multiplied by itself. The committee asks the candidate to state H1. 100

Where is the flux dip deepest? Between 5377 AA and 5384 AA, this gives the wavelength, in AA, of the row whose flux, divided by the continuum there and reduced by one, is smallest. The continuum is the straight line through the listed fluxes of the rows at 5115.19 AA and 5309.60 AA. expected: 5377.27 AA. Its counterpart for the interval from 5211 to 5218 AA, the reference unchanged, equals 5216.29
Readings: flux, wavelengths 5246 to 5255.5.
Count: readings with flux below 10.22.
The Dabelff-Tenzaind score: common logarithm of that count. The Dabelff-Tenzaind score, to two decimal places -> 0.90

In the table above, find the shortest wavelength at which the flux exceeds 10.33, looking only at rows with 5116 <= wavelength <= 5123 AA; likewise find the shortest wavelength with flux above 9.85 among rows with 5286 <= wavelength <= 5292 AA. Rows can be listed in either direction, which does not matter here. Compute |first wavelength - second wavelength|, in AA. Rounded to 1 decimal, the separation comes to 170.1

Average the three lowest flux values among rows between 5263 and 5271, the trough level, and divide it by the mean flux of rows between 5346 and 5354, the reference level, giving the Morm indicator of 0.97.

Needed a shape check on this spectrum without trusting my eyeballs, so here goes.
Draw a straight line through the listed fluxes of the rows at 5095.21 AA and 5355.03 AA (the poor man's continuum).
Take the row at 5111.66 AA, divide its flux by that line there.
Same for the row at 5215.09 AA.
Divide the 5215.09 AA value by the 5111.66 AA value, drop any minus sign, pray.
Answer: 0.99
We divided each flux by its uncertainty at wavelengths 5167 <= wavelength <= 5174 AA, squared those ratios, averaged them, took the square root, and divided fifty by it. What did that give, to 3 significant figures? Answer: 1.90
